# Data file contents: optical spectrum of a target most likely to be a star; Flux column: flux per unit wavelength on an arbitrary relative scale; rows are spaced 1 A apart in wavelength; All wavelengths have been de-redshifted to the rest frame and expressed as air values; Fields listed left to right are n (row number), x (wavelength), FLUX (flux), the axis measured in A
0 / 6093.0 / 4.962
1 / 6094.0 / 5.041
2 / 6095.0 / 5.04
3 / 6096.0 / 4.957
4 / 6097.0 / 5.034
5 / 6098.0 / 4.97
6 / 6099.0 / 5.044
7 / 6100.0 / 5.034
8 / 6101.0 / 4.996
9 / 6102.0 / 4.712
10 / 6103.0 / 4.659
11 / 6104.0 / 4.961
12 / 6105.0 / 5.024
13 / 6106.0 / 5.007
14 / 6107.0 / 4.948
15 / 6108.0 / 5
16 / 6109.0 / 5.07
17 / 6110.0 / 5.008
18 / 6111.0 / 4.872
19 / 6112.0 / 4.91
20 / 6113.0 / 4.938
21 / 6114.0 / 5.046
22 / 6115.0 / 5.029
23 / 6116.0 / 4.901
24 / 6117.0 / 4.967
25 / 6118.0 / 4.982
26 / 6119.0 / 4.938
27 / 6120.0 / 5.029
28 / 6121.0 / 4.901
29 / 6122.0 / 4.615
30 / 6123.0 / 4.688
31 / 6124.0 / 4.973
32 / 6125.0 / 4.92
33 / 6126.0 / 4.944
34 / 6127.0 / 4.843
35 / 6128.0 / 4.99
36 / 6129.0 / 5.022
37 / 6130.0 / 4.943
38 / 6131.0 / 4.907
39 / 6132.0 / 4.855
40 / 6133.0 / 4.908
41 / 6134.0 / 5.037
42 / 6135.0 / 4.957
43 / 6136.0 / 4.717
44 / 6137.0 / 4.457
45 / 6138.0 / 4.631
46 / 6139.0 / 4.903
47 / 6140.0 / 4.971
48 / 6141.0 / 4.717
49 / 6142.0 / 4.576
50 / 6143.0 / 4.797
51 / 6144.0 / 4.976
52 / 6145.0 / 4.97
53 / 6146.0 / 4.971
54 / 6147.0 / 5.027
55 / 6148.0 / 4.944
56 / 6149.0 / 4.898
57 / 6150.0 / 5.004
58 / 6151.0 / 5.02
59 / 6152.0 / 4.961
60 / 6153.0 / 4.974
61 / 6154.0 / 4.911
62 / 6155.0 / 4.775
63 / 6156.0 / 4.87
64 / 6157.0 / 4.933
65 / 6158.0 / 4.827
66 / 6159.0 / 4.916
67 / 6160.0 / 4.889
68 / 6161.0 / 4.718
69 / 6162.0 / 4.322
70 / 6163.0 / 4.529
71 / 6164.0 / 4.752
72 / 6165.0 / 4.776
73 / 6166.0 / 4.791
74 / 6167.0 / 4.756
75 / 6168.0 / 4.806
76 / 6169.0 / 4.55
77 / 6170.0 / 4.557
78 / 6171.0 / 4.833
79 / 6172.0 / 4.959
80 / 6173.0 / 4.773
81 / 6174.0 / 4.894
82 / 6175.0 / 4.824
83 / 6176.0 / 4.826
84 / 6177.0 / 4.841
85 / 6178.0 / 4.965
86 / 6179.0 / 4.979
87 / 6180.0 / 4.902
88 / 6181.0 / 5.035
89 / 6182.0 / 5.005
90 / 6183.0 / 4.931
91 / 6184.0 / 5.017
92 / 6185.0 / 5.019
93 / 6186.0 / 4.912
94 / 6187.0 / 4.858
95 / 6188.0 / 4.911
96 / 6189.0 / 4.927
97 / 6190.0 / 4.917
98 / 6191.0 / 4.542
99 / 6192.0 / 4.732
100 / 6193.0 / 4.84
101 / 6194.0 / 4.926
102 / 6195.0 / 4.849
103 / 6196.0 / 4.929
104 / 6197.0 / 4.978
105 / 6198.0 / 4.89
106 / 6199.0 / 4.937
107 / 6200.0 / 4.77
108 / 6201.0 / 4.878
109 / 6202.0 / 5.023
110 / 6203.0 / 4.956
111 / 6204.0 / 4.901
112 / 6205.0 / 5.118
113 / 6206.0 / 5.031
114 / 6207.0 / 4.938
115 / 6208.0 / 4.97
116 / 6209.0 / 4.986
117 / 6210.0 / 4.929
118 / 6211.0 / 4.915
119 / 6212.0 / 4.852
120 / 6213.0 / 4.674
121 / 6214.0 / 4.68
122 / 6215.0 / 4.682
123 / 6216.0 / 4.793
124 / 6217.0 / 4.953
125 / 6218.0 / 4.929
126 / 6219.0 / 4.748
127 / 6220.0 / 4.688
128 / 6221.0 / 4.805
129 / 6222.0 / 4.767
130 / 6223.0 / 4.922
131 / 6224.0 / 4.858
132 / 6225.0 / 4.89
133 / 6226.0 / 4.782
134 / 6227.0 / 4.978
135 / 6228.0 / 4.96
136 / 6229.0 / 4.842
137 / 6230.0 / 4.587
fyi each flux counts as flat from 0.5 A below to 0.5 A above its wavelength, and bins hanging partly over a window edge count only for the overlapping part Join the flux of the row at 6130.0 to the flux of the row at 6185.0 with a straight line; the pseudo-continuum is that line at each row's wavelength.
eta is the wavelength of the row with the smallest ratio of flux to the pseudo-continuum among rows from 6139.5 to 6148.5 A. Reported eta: 6142.0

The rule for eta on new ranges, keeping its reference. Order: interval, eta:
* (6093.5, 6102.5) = 6102.0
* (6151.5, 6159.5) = 6155.0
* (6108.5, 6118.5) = 6111.0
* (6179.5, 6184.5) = 6180.0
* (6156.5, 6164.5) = 6162.0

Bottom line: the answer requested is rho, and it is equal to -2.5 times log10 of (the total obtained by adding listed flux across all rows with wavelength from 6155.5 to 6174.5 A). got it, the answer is -4.89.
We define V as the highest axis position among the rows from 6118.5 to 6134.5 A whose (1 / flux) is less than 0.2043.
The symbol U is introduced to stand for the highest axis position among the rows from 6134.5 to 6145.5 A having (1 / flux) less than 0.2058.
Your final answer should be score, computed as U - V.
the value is 11 A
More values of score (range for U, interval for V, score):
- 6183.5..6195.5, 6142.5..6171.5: 35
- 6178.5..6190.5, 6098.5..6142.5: 50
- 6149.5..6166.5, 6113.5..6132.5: 29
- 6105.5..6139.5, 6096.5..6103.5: 38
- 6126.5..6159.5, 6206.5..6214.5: -52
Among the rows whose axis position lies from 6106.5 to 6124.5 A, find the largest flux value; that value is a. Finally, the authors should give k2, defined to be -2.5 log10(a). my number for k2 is -1.76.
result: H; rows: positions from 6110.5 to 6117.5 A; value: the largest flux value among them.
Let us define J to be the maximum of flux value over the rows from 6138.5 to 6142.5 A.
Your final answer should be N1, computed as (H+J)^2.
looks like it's 100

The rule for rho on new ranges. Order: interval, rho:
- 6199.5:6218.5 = -4.92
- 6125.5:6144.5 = -4.91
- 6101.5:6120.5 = -4.93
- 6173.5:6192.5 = -4.92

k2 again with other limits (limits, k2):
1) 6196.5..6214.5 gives -1.77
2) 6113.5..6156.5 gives -1.76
